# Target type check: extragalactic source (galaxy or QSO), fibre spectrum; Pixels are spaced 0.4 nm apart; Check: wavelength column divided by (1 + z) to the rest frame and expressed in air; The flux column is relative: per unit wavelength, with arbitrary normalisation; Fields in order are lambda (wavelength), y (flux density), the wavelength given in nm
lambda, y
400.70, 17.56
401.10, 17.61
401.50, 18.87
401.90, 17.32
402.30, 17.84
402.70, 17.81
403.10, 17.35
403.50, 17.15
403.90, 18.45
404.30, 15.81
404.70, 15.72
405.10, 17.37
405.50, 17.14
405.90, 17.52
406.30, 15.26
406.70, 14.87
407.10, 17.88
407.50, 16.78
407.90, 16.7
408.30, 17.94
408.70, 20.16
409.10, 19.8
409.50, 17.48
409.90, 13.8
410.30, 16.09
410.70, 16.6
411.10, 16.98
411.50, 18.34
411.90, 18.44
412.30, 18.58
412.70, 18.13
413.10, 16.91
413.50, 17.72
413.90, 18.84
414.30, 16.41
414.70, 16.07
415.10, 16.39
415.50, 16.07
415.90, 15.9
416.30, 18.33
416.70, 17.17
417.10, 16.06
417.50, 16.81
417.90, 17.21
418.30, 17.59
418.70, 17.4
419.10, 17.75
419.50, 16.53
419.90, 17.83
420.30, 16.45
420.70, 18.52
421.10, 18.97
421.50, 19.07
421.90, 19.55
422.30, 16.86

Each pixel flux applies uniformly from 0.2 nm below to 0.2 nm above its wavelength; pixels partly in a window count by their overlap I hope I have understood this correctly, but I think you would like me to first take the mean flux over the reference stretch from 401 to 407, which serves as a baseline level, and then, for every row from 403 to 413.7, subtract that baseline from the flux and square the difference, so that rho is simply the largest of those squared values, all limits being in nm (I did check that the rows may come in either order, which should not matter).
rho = 11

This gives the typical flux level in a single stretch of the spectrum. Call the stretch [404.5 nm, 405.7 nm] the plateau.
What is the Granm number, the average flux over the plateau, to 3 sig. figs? 16.7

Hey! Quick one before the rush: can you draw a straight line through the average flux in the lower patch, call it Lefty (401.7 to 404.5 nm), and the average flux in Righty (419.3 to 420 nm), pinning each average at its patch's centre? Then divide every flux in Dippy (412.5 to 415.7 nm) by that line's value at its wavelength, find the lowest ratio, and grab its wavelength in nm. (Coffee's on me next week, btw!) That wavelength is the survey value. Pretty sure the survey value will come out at 414.70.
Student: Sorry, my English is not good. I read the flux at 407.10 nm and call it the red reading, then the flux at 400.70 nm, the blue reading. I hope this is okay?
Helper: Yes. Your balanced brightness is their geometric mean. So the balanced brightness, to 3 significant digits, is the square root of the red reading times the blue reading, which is 17.7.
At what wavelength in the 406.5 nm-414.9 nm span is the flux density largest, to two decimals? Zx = 408.70 nm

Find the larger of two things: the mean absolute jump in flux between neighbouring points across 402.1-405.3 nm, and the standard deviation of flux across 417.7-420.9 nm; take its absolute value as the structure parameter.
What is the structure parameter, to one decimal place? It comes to 0.9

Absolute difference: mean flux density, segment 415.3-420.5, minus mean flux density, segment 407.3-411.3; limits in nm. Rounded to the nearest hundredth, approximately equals 0.23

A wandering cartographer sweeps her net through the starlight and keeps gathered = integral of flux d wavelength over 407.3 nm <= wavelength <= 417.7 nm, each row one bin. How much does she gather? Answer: 179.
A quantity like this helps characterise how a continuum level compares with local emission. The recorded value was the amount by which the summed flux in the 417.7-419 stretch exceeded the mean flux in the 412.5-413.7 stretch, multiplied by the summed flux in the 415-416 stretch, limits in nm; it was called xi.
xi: 1674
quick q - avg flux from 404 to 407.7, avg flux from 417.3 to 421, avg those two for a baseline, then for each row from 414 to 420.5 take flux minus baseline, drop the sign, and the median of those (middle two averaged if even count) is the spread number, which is 0.60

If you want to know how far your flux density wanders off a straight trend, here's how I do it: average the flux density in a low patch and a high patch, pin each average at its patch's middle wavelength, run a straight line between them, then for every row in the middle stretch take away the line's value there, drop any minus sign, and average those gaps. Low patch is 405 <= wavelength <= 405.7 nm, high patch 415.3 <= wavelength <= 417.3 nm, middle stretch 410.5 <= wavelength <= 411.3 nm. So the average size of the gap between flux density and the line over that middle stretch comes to 0.2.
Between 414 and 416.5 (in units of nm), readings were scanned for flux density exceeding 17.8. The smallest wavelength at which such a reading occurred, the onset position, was 416.30 nm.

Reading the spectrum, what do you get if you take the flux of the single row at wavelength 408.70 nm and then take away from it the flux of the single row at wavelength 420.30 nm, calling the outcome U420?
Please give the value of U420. 3.7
